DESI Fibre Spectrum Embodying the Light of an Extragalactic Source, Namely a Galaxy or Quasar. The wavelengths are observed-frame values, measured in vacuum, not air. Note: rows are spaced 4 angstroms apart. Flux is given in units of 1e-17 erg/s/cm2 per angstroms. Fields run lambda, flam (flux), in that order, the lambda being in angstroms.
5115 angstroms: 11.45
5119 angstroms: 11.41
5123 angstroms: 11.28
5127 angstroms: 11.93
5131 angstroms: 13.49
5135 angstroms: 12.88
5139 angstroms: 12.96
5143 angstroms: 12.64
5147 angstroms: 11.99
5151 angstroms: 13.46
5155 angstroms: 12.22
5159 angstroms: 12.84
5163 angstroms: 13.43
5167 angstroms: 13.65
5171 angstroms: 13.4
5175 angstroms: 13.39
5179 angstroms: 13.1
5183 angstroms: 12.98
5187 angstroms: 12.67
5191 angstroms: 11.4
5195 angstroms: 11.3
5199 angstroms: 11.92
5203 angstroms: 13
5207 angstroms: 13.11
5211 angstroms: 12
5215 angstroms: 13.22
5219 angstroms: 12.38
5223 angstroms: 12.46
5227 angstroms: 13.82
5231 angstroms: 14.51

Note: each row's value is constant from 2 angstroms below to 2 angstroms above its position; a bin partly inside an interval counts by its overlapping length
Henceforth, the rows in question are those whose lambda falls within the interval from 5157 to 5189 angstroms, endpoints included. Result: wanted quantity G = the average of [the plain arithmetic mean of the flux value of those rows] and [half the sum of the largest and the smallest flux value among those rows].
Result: 13.2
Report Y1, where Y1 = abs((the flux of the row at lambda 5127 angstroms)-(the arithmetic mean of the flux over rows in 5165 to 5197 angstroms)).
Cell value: 0.8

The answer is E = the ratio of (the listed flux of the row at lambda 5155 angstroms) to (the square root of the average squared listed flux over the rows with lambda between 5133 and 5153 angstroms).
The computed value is 0.96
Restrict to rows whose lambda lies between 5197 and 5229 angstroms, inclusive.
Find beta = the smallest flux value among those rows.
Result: 11.92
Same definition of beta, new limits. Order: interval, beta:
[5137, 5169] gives 11.99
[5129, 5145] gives 12.64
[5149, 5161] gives 12.22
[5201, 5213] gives 12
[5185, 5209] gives 11.3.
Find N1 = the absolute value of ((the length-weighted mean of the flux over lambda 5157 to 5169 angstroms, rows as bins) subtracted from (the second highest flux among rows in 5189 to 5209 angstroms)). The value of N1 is 0.31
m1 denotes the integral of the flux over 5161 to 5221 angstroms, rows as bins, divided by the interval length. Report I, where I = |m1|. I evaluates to 12.7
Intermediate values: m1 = 12.7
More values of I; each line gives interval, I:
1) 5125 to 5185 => 13.0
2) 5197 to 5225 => 12.6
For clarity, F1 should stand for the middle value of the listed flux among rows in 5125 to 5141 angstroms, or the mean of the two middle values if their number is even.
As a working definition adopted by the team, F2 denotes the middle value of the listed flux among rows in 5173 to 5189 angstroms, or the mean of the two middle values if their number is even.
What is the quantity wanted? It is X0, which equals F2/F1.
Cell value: 1.01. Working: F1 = 12.9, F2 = 13.04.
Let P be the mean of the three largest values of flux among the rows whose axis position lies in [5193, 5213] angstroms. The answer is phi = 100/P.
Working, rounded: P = 12.7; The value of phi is 7.87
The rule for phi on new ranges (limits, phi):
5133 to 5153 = 7.63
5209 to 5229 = 7.59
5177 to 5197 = 7.74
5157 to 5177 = 7.41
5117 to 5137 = 7.83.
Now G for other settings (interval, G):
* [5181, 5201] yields 12.1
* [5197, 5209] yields 12.6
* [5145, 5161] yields 12.7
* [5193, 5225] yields 12.3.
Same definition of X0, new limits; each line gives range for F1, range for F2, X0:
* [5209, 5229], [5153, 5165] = 1.03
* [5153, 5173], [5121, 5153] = 0.95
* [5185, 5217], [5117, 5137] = 0.97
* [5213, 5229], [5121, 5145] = 0.99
